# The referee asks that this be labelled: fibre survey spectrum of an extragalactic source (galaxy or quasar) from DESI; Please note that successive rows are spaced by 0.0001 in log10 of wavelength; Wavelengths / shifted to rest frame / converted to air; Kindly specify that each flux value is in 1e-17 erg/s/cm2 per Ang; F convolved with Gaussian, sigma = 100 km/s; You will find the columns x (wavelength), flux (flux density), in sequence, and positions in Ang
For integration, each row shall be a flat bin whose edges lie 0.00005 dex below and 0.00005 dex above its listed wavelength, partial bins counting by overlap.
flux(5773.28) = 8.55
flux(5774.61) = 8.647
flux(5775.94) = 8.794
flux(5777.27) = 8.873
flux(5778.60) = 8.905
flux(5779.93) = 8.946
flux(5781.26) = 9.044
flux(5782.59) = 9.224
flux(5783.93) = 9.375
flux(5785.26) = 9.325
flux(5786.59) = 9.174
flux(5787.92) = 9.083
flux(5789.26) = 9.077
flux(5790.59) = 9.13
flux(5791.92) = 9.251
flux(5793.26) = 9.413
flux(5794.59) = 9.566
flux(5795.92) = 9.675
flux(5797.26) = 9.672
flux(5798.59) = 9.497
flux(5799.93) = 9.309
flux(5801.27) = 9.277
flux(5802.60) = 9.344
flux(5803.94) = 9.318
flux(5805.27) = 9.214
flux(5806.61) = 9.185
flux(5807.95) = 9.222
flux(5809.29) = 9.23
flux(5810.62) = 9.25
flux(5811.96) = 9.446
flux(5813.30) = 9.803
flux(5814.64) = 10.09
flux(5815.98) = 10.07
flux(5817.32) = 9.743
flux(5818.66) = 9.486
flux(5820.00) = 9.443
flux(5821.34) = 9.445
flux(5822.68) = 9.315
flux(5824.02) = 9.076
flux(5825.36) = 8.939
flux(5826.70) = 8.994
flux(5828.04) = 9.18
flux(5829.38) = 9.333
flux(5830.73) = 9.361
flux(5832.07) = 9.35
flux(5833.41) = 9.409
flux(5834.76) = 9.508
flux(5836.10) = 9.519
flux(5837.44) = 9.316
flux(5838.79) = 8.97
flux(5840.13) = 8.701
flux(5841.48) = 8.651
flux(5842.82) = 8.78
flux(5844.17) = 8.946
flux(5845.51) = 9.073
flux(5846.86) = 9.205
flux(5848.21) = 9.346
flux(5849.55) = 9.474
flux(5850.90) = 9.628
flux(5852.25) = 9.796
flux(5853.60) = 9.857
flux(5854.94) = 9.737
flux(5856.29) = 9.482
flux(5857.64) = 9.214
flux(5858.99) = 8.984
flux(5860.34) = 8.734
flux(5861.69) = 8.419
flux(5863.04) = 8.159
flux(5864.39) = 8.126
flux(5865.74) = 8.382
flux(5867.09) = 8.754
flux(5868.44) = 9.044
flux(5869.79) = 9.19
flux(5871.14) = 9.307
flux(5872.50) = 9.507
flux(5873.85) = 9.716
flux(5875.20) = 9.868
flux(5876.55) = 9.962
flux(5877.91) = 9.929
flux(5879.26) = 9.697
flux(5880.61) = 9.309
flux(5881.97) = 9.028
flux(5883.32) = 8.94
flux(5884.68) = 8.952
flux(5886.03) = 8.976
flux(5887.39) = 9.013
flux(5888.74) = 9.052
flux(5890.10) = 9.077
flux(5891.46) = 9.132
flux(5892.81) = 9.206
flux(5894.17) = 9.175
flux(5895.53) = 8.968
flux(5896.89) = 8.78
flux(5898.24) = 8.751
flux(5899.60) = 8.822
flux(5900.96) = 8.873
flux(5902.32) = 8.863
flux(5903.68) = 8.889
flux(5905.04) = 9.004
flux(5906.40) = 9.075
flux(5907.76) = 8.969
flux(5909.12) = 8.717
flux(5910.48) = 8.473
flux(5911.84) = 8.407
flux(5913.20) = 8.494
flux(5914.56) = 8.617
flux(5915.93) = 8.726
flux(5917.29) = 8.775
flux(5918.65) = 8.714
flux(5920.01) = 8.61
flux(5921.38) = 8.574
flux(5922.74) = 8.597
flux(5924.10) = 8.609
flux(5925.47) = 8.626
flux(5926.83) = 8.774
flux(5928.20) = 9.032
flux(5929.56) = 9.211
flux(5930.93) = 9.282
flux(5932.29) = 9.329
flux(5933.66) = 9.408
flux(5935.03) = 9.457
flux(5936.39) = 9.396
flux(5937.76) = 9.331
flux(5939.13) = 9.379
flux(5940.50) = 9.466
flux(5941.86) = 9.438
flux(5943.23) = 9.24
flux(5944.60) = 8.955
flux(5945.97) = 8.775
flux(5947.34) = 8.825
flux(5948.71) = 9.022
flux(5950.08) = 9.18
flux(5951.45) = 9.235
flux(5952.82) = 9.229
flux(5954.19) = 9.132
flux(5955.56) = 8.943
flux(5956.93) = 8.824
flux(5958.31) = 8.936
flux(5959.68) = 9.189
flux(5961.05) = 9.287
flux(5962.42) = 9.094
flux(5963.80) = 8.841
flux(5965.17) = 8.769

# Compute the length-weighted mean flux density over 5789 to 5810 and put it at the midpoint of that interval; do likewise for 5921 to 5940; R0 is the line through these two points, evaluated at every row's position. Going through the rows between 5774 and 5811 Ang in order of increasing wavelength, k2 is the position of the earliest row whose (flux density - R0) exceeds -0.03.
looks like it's 5783.93 Ang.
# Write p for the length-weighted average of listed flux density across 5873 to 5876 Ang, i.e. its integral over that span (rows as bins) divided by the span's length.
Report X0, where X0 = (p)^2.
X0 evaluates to 96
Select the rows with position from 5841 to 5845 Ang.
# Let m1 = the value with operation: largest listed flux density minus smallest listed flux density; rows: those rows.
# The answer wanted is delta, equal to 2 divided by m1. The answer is 6.8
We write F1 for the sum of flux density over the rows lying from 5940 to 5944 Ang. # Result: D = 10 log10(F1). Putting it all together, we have 14.5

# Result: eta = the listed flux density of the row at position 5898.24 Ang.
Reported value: 8.751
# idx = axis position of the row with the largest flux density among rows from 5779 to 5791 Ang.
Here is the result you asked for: 5783.93 Ang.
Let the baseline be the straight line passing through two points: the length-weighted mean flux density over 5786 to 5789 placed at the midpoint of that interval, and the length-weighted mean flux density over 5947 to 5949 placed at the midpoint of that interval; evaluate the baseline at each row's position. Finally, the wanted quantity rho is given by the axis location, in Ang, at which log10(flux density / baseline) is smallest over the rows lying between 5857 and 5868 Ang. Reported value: 5864.39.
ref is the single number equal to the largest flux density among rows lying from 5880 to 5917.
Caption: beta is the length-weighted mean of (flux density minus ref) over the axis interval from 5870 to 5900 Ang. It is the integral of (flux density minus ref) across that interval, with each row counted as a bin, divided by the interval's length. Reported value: -0.07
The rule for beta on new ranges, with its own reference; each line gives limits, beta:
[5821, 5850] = -0.14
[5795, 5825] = 0.15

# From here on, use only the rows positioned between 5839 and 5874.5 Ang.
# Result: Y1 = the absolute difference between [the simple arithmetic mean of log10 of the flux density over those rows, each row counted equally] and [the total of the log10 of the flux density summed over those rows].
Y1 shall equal 23.9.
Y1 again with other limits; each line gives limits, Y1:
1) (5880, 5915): 23.7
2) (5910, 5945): 23.8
